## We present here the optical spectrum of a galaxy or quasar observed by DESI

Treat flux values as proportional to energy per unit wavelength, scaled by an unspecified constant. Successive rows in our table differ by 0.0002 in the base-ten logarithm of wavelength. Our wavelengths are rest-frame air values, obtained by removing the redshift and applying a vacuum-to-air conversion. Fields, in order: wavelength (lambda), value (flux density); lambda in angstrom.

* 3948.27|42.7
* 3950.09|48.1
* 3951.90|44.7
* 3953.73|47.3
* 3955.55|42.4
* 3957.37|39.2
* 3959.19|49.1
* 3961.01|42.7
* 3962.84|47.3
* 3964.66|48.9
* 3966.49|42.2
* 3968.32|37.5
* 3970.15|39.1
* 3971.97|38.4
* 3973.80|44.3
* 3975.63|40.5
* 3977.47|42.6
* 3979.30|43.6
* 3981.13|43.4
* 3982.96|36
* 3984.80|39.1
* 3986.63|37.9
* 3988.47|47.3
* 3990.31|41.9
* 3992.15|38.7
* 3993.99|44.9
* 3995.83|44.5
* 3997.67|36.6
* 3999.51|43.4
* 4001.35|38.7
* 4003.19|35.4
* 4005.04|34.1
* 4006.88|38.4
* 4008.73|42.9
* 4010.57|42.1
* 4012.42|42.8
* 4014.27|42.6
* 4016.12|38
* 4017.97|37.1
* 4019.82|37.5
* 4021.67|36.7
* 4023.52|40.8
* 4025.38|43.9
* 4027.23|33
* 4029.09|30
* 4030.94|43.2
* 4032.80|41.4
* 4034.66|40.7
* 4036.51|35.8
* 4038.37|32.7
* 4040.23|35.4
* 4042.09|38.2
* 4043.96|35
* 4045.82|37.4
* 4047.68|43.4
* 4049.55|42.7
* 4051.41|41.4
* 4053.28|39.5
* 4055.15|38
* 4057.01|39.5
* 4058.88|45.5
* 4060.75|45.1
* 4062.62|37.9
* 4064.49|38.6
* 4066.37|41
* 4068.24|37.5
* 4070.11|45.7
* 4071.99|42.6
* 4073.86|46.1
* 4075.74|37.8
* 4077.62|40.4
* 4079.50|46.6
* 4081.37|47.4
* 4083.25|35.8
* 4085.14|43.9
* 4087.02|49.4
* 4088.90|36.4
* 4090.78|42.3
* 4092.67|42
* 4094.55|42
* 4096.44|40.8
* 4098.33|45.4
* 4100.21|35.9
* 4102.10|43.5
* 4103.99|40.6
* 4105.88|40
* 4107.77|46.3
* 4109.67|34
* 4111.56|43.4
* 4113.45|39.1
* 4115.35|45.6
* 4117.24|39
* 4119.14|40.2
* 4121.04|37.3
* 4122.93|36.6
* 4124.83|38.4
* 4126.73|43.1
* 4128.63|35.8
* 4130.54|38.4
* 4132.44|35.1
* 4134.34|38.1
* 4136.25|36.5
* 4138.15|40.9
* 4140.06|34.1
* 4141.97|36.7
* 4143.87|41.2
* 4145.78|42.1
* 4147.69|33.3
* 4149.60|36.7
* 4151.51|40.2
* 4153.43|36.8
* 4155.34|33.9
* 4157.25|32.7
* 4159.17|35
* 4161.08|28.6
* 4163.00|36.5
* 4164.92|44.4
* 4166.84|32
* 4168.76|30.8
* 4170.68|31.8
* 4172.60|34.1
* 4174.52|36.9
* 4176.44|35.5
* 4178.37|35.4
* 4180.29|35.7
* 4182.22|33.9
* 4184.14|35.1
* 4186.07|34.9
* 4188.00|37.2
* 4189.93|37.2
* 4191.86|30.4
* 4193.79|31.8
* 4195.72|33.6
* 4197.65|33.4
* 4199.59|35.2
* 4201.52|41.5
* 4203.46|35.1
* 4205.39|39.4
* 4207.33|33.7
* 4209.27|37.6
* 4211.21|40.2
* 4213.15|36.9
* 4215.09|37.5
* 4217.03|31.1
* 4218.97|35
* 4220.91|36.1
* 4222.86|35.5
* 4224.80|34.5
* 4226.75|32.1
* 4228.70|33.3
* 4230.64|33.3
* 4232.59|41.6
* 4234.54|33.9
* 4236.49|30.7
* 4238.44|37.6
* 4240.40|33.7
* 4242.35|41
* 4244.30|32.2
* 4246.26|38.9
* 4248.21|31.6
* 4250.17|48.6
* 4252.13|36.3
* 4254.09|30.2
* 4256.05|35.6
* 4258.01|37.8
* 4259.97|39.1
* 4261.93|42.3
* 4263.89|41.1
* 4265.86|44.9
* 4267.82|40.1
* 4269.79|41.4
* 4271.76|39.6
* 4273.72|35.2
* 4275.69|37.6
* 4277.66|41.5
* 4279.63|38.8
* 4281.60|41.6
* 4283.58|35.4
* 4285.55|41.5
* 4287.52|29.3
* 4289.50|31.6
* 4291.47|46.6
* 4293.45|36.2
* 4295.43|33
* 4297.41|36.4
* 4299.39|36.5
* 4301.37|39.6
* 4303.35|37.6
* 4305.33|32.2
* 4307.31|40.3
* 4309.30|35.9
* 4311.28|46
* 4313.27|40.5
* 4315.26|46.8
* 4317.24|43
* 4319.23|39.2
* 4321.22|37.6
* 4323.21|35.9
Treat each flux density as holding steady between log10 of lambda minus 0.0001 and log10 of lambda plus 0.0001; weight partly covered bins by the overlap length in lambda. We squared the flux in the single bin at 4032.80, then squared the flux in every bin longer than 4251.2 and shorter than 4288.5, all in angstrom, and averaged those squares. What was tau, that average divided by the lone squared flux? 0.87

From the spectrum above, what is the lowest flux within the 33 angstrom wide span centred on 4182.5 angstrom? 30.4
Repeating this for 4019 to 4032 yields 30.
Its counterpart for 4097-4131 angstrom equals 34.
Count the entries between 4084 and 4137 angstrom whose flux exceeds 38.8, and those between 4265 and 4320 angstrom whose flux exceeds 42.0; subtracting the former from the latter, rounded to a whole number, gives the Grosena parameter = -12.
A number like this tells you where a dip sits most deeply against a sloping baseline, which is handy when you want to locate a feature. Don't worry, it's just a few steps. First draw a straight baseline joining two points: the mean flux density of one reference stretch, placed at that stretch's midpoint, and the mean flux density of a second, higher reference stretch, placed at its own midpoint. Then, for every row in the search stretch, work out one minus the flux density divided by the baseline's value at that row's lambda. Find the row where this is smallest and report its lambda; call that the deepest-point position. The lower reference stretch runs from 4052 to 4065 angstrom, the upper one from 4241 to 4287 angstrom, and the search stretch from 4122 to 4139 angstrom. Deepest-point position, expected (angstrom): 4126.73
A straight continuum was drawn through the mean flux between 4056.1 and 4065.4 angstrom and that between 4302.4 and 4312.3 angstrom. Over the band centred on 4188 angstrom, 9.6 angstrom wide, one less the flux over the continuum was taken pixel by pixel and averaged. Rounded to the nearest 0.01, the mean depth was 0.12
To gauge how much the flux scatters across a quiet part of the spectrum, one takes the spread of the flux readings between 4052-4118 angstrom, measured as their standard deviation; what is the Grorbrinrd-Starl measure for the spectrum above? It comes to 3.8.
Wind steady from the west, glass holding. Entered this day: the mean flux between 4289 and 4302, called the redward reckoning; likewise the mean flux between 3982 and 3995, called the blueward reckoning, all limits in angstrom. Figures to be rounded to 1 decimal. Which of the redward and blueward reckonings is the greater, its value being 40.8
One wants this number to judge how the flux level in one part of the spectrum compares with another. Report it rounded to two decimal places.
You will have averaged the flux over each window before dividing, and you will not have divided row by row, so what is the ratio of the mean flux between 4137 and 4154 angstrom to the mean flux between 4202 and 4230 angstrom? 1.07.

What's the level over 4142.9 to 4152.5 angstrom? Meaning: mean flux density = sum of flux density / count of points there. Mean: 38.7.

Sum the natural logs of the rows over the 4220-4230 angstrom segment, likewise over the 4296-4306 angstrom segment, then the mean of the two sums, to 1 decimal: 17.8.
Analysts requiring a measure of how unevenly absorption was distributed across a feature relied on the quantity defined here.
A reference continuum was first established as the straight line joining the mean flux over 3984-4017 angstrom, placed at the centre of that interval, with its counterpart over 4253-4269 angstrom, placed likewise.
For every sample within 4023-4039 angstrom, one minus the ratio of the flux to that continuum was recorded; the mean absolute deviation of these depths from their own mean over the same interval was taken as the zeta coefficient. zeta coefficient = 0.111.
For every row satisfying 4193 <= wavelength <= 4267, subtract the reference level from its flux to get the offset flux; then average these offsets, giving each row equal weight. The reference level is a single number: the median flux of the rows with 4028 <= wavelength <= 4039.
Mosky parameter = -1.8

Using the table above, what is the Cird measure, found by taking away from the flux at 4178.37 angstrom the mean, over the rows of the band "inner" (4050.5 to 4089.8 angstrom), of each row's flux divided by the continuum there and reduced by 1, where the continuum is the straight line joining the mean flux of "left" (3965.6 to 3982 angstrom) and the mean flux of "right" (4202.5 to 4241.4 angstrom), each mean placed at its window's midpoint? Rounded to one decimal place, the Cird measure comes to 35.3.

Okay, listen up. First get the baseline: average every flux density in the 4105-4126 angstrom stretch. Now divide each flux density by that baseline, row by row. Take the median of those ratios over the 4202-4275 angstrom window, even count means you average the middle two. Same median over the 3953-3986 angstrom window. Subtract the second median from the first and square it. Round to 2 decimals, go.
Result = 0.02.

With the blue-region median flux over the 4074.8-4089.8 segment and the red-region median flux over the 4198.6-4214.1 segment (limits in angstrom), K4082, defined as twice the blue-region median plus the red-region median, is 122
